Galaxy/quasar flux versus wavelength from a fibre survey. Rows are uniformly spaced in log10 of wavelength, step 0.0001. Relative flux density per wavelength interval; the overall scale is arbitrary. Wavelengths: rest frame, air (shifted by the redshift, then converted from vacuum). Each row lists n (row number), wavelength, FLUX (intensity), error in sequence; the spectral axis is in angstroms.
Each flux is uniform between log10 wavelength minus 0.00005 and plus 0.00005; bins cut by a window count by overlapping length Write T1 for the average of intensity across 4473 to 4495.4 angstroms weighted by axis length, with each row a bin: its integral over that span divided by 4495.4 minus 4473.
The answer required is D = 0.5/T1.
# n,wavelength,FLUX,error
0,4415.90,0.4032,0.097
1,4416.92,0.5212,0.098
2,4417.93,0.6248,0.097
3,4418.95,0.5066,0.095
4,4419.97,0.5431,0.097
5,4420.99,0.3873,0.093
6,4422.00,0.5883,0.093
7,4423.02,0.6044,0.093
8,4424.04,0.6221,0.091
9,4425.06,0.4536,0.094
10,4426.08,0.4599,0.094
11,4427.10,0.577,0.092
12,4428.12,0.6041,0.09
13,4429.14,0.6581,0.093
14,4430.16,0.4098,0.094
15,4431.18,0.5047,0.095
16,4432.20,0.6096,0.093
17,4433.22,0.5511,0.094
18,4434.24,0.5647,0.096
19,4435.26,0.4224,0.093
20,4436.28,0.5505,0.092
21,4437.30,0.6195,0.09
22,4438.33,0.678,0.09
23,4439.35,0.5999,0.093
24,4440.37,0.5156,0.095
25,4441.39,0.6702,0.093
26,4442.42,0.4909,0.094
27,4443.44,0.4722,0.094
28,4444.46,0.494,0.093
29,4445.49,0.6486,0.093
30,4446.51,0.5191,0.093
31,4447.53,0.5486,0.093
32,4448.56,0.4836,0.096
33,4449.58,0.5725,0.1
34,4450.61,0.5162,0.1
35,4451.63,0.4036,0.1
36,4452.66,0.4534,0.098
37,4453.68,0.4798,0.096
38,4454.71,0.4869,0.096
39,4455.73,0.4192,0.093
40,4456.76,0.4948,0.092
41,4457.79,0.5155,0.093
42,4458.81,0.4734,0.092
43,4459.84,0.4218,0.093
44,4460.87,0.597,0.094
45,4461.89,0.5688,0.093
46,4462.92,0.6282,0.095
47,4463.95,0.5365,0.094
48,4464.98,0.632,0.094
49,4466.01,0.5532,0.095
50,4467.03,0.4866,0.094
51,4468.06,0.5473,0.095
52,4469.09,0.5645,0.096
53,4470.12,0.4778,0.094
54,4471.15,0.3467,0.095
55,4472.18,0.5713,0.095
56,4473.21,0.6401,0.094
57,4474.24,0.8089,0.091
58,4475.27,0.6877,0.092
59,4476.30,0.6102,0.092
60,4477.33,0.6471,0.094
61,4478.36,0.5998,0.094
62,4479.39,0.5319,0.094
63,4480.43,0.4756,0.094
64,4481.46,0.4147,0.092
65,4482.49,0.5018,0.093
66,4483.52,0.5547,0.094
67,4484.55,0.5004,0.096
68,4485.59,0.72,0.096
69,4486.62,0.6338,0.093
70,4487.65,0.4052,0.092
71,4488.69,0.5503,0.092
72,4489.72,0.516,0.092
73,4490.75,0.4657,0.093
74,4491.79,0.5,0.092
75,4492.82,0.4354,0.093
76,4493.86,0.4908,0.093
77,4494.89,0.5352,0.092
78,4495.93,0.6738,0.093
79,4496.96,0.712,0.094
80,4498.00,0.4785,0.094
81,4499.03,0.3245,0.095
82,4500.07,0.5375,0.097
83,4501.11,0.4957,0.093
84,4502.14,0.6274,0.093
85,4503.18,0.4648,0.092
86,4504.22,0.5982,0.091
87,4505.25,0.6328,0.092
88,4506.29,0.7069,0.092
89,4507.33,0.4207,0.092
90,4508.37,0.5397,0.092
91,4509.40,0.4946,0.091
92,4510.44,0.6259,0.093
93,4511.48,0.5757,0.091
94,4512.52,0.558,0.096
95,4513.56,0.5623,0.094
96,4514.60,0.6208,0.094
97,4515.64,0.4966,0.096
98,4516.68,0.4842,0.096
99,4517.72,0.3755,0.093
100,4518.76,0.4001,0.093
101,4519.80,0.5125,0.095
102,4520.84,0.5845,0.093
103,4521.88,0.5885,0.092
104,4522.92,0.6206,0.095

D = 0.902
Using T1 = 0.555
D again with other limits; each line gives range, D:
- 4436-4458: 0.946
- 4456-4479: 0.889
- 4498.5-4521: 0.947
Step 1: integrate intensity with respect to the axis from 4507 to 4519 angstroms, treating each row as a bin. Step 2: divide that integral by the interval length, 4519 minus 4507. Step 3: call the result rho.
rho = 0.517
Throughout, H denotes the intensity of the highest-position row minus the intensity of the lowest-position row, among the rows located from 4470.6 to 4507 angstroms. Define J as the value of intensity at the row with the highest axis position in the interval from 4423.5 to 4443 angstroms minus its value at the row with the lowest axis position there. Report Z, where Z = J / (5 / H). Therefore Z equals -0.0095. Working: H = 0.36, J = -0.13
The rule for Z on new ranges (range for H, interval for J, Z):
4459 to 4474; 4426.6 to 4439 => 0.0044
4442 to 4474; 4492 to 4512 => 0.0042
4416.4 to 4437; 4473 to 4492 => -0.0008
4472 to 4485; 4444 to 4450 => -0.0011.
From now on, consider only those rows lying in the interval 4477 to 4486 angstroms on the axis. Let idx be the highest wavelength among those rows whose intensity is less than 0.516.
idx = 4484.55 angstroms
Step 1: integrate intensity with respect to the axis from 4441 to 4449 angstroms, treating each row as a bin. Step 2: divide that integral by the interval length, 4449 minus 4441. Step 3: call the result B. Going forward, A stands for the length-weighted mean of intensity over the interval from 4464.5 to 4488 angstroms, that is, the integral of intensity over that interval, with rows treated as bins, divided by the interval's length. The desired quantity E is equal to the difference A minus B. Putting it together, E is 0.023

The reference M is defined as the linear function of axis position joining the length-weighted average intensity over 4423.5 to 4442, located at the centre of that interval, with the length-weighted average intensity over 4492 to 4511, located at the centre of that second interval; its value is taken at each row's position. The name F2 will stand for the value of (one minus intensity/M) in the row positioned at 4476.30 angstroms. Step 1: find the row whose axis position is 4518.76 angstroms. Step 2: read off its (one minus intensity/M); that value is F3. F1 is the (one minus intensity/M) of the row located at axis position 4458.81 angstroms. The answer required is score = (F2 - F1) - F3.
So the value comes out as -0.5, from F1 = 0.14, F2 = -0.111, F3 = 0.26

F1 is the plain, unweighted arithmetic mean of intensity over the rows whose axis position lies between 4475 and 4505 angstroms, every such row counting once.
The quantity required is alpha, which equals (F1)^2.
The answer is 0.293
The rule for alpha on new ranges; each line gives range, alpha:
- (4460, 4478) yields 0.339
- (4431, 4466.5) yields 0.285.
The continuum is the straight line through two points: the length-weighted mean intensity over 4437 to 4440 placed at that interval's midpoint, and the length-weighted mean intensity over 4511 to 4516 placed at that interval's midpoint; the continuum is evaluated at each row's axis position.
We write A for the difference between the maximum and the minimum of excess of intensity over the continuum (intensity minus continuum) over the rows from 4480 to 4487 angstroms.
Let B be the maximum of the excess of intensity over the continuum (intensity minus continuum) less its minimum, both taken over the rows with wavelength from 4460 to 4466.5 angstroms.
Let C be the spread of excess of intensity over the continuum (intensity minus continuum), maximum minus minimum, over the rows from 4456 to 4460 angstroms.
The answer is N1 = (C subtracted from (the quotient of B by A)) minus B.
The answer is 0.12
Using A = 0.309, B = 0.10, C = 0.09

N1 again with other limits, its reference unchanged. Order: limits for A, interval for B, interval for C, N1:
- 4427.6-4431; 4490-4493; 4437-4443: 0.01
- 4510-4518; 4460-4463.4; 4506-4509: -0.10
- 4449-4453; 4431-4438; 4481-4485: 0.85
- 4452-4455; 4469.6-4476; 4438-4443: 12.55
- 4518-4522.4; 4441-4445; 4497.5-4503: 0.53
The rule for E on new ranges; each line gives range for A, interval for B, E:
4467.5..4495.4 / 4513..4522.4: 0.031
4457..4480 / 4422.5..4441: 0.008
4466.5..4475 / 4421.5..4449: 0.007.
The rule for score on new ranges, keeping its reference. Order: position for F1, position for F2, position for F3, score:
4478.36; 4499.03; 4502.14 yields 0.7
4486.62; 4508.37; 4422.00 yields 0.2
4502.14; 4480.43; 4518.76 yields 0.0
